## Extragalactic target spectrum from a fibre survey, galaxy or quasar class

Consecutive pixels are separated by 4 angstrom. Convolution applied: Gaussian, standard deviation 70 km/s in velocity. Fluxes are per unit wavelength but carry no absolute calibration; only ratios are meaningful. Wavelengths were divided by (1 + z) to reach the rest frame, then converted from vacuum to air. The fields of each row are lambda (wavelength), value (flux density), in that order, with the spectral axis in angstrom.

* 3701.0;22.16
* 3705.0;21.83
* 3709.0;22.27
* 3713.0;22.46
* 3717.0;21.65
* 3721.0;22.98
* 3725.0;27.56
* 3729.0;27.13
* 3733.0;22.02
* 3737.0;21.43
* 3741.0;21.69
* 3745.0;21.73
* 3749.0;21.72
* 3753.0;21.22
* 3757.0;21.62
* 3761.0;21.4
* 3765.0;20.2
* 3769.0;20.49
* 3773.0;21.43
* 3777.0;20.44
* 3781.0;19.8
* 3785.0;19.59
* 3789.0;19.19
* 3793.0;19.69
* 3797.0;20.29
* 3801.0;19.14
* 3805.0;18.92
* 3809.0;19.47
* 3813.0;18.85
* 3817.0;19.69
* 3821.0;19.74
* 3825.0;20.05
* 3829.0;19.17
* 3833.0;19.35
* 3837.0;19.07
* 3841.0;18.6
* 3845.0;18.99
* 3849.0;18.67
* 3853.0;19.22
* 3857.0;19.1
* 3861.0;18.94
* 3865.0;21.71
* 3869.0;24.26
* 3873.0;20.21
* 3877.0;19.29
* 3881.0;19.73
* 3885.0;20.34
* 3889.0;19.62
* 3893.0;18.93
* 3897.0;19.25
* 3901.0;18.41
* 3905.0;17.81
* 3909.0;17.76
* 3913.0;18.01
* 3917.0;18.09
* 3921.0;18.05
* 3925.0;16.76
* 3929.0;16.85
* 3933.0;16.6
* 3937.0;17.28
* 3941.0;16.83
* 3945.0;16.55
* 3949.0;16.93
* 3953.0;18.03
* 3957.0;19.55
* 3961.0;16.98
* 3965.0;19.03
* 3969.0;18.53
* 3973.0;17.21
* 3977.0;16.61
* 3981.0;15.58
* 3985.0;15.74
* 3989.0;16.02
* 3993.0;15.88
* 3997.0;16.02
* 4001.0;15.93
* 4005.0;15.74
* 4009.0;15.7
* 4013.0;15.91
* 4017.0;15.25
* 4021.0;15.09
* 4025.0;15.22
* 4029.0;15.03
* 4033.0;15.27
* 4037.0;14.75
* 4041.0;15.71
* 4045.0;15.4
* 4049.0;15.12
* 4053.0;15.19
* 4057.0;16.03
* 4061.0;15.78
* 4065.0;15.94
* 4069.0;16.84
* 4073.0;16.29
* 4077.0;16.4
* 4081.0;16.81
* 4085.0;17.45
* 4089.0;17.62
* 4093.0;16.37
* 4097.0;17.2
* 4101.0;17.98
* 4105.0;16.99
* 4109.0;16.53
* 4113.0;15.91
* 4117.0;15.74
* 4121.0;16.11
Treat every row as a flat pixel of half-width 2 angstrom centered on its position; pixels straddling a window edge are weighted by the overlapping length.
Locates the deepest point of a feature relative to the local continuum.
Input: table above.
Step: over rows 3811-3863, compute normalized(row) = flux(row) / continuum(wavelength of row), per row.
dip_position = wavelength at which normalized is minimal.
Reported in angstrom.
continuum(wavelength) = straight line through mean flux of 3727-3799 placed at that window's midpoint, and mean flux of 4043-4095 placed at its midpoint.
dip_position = 3813.0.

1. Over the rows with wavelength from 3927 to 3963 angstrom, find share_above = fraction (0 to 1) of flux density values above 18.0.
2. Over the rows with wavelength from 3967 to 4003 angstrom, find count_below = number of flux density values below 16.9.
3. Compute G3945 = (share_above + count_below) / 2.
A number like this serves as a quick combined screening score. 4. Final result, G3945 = 3.6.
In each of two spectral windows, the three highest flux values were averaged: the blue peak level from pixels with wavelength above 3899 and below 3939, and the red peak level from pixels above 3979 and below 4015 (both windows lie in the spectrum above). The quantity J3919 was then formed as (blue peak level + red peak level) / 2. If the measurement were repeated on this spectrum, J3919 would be 17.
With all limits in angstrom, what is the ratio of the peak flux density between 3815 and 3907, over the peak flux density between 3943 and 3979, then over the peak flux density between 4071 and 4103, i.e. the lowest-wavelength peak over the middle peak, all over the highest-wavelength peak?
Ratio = 0.0690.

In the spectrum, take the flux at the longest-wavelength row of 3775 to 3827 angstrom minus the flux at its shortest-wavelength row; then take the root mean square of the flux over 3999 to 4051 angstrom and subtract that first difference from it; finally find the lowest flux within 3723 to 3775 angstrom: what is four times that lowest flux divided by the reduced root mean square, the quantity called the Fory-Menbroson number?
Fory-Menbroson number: 5.1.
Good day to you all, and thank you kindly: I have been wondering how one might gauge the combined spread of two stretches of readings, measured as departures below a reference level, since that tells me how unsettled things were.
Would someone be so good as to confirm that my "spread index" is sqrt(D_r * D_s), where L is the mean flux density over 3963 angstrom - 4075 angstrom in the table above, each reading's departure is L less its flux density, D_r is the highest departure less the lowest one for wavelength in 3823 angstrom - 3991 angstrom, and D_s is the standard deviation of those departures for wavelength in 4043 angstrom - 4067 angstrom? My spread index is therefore 1.8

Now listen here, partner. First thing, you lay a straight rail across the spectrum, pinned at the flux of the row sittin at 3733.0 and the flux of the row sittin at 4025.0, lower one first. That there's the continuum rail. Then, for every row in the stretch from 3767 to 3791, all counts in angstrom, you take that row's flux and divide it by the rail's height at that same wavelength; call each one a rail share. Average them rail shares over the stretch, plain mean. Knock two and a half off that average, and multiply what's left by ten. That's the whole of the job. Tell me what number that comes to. -15.4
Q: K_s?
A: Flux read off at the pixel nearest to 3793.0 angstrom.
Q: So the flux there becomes 19.69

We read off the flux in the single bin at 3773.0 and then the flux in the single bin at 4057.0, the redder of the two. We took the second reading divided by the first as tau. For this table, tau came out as 0.75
